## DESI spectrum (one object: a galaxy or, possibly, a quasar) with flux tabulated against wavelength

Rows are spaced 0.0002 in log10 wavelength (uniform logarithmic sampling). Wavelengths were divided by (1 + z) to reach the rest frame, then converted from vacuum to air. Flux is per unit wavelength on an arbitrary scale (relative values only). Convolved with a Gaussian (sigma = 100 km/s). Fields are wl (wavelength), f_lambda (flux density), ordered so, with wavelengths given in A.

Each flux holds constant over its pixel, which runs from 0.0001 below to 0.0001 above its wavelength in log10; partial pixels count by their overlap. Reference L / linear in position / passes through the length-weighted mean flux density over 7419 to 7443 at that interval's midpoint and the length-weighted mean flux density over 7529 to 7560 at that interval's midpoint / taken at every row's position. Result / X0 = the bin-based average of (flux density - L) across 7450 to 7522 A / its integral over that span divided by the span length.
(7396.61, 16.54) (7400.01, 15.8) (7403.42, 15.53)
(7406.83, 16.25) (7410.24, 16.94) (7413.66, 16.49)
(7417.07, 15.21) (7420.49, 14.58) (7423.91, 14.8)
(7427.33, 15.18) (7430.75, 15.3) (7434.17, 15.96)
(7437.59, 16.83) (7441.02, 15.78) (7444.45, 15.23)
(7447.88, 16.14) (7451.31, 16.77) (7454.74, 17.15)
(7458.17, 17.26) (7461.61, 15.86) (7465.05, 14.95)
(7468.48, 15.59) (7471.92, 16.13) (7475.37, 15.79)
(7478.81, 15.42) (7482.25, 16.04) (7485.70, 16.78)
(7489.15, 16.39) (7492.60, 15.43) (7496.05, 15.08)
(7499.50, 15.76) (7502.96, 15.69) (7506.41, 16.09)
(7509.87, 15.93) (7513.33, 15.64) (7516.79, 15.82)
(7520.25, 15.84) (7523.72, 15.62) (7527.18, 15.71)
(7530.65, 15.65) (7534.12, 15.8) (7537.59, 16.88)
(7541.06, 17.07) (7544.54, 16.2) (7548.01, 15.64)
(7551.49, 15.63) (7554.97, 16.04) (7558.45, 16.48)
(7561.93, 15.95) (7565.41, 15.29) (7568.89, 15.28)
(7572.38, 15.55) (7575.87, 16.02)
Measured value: 0.2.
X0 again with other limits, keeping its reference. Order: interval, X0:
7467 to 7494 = 0.2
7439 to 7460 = 0.8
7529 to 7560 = 0.0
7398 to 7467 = 0.4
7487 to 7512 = -0.1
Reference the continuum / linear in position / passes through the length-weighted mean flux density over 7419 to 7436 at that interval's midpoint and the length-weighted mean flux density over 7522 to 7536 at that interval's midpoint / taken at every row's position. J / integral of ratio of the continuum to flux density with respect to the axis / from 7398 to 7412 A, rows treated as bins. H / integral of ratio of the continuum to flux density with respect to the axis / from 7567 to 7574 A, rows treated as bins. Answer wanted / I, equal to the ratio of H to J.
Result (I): 0.6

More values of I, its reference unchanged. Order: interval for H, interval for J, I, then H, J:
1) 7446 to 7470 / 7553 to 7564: 2.1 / 23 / 10.8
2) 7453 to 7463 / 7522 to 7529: 1.3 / 9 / 7.0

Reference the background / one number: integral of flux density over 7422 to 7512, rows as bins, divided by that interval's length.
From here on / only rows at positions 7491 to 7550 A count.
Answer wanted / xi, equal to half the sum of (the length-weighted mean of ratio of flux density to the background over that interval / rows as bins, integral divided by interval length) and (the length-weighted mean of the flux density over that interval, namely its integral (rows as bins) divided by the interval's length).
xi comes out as 8.436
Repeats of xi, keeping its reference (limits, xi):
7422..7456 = 8.445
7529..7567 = 8.536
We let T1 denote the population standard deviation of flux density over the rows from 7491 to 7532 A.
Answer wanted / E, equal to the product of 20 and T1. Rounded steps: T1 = 0.24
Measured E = 4.9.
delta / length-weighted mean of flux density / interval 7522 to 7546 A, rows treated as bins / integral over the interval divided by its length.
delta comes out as 16.1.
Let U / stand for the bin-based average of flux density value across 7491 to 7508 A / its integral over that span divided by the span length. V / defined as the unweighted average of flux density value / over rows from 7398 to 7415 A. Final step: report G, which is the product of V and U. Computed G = 253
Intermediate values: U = 15.6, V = 16.2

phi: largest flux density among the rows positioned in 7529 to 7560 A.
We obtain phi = 17.07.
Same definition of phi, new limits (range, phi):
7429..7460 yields 17.26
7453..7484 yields 17.26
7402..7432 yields 16.94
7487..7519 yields 16.39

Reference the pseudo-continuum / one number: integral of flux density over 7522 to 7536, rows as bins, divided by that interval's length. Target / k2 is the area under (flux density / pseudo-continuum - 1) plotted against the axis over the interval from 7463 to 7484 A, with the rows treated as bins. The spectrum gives -0.07 A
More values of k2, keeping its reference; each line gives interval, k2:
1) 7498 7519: 0.15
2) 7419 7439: -0.36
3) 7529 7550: 0.66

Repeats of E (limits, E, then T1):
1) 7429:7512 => 12.3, 0.62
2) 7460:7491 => 10.2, 0.51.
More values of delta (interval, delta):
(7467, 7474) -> 15.8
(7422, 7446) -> 15.6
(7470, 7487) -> 16.0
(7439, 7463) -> 16.3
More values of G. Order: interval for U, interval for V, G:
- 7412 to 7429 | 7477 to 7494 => 244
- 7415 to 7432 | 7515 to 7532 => 237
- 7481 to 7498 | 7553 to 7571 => 252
